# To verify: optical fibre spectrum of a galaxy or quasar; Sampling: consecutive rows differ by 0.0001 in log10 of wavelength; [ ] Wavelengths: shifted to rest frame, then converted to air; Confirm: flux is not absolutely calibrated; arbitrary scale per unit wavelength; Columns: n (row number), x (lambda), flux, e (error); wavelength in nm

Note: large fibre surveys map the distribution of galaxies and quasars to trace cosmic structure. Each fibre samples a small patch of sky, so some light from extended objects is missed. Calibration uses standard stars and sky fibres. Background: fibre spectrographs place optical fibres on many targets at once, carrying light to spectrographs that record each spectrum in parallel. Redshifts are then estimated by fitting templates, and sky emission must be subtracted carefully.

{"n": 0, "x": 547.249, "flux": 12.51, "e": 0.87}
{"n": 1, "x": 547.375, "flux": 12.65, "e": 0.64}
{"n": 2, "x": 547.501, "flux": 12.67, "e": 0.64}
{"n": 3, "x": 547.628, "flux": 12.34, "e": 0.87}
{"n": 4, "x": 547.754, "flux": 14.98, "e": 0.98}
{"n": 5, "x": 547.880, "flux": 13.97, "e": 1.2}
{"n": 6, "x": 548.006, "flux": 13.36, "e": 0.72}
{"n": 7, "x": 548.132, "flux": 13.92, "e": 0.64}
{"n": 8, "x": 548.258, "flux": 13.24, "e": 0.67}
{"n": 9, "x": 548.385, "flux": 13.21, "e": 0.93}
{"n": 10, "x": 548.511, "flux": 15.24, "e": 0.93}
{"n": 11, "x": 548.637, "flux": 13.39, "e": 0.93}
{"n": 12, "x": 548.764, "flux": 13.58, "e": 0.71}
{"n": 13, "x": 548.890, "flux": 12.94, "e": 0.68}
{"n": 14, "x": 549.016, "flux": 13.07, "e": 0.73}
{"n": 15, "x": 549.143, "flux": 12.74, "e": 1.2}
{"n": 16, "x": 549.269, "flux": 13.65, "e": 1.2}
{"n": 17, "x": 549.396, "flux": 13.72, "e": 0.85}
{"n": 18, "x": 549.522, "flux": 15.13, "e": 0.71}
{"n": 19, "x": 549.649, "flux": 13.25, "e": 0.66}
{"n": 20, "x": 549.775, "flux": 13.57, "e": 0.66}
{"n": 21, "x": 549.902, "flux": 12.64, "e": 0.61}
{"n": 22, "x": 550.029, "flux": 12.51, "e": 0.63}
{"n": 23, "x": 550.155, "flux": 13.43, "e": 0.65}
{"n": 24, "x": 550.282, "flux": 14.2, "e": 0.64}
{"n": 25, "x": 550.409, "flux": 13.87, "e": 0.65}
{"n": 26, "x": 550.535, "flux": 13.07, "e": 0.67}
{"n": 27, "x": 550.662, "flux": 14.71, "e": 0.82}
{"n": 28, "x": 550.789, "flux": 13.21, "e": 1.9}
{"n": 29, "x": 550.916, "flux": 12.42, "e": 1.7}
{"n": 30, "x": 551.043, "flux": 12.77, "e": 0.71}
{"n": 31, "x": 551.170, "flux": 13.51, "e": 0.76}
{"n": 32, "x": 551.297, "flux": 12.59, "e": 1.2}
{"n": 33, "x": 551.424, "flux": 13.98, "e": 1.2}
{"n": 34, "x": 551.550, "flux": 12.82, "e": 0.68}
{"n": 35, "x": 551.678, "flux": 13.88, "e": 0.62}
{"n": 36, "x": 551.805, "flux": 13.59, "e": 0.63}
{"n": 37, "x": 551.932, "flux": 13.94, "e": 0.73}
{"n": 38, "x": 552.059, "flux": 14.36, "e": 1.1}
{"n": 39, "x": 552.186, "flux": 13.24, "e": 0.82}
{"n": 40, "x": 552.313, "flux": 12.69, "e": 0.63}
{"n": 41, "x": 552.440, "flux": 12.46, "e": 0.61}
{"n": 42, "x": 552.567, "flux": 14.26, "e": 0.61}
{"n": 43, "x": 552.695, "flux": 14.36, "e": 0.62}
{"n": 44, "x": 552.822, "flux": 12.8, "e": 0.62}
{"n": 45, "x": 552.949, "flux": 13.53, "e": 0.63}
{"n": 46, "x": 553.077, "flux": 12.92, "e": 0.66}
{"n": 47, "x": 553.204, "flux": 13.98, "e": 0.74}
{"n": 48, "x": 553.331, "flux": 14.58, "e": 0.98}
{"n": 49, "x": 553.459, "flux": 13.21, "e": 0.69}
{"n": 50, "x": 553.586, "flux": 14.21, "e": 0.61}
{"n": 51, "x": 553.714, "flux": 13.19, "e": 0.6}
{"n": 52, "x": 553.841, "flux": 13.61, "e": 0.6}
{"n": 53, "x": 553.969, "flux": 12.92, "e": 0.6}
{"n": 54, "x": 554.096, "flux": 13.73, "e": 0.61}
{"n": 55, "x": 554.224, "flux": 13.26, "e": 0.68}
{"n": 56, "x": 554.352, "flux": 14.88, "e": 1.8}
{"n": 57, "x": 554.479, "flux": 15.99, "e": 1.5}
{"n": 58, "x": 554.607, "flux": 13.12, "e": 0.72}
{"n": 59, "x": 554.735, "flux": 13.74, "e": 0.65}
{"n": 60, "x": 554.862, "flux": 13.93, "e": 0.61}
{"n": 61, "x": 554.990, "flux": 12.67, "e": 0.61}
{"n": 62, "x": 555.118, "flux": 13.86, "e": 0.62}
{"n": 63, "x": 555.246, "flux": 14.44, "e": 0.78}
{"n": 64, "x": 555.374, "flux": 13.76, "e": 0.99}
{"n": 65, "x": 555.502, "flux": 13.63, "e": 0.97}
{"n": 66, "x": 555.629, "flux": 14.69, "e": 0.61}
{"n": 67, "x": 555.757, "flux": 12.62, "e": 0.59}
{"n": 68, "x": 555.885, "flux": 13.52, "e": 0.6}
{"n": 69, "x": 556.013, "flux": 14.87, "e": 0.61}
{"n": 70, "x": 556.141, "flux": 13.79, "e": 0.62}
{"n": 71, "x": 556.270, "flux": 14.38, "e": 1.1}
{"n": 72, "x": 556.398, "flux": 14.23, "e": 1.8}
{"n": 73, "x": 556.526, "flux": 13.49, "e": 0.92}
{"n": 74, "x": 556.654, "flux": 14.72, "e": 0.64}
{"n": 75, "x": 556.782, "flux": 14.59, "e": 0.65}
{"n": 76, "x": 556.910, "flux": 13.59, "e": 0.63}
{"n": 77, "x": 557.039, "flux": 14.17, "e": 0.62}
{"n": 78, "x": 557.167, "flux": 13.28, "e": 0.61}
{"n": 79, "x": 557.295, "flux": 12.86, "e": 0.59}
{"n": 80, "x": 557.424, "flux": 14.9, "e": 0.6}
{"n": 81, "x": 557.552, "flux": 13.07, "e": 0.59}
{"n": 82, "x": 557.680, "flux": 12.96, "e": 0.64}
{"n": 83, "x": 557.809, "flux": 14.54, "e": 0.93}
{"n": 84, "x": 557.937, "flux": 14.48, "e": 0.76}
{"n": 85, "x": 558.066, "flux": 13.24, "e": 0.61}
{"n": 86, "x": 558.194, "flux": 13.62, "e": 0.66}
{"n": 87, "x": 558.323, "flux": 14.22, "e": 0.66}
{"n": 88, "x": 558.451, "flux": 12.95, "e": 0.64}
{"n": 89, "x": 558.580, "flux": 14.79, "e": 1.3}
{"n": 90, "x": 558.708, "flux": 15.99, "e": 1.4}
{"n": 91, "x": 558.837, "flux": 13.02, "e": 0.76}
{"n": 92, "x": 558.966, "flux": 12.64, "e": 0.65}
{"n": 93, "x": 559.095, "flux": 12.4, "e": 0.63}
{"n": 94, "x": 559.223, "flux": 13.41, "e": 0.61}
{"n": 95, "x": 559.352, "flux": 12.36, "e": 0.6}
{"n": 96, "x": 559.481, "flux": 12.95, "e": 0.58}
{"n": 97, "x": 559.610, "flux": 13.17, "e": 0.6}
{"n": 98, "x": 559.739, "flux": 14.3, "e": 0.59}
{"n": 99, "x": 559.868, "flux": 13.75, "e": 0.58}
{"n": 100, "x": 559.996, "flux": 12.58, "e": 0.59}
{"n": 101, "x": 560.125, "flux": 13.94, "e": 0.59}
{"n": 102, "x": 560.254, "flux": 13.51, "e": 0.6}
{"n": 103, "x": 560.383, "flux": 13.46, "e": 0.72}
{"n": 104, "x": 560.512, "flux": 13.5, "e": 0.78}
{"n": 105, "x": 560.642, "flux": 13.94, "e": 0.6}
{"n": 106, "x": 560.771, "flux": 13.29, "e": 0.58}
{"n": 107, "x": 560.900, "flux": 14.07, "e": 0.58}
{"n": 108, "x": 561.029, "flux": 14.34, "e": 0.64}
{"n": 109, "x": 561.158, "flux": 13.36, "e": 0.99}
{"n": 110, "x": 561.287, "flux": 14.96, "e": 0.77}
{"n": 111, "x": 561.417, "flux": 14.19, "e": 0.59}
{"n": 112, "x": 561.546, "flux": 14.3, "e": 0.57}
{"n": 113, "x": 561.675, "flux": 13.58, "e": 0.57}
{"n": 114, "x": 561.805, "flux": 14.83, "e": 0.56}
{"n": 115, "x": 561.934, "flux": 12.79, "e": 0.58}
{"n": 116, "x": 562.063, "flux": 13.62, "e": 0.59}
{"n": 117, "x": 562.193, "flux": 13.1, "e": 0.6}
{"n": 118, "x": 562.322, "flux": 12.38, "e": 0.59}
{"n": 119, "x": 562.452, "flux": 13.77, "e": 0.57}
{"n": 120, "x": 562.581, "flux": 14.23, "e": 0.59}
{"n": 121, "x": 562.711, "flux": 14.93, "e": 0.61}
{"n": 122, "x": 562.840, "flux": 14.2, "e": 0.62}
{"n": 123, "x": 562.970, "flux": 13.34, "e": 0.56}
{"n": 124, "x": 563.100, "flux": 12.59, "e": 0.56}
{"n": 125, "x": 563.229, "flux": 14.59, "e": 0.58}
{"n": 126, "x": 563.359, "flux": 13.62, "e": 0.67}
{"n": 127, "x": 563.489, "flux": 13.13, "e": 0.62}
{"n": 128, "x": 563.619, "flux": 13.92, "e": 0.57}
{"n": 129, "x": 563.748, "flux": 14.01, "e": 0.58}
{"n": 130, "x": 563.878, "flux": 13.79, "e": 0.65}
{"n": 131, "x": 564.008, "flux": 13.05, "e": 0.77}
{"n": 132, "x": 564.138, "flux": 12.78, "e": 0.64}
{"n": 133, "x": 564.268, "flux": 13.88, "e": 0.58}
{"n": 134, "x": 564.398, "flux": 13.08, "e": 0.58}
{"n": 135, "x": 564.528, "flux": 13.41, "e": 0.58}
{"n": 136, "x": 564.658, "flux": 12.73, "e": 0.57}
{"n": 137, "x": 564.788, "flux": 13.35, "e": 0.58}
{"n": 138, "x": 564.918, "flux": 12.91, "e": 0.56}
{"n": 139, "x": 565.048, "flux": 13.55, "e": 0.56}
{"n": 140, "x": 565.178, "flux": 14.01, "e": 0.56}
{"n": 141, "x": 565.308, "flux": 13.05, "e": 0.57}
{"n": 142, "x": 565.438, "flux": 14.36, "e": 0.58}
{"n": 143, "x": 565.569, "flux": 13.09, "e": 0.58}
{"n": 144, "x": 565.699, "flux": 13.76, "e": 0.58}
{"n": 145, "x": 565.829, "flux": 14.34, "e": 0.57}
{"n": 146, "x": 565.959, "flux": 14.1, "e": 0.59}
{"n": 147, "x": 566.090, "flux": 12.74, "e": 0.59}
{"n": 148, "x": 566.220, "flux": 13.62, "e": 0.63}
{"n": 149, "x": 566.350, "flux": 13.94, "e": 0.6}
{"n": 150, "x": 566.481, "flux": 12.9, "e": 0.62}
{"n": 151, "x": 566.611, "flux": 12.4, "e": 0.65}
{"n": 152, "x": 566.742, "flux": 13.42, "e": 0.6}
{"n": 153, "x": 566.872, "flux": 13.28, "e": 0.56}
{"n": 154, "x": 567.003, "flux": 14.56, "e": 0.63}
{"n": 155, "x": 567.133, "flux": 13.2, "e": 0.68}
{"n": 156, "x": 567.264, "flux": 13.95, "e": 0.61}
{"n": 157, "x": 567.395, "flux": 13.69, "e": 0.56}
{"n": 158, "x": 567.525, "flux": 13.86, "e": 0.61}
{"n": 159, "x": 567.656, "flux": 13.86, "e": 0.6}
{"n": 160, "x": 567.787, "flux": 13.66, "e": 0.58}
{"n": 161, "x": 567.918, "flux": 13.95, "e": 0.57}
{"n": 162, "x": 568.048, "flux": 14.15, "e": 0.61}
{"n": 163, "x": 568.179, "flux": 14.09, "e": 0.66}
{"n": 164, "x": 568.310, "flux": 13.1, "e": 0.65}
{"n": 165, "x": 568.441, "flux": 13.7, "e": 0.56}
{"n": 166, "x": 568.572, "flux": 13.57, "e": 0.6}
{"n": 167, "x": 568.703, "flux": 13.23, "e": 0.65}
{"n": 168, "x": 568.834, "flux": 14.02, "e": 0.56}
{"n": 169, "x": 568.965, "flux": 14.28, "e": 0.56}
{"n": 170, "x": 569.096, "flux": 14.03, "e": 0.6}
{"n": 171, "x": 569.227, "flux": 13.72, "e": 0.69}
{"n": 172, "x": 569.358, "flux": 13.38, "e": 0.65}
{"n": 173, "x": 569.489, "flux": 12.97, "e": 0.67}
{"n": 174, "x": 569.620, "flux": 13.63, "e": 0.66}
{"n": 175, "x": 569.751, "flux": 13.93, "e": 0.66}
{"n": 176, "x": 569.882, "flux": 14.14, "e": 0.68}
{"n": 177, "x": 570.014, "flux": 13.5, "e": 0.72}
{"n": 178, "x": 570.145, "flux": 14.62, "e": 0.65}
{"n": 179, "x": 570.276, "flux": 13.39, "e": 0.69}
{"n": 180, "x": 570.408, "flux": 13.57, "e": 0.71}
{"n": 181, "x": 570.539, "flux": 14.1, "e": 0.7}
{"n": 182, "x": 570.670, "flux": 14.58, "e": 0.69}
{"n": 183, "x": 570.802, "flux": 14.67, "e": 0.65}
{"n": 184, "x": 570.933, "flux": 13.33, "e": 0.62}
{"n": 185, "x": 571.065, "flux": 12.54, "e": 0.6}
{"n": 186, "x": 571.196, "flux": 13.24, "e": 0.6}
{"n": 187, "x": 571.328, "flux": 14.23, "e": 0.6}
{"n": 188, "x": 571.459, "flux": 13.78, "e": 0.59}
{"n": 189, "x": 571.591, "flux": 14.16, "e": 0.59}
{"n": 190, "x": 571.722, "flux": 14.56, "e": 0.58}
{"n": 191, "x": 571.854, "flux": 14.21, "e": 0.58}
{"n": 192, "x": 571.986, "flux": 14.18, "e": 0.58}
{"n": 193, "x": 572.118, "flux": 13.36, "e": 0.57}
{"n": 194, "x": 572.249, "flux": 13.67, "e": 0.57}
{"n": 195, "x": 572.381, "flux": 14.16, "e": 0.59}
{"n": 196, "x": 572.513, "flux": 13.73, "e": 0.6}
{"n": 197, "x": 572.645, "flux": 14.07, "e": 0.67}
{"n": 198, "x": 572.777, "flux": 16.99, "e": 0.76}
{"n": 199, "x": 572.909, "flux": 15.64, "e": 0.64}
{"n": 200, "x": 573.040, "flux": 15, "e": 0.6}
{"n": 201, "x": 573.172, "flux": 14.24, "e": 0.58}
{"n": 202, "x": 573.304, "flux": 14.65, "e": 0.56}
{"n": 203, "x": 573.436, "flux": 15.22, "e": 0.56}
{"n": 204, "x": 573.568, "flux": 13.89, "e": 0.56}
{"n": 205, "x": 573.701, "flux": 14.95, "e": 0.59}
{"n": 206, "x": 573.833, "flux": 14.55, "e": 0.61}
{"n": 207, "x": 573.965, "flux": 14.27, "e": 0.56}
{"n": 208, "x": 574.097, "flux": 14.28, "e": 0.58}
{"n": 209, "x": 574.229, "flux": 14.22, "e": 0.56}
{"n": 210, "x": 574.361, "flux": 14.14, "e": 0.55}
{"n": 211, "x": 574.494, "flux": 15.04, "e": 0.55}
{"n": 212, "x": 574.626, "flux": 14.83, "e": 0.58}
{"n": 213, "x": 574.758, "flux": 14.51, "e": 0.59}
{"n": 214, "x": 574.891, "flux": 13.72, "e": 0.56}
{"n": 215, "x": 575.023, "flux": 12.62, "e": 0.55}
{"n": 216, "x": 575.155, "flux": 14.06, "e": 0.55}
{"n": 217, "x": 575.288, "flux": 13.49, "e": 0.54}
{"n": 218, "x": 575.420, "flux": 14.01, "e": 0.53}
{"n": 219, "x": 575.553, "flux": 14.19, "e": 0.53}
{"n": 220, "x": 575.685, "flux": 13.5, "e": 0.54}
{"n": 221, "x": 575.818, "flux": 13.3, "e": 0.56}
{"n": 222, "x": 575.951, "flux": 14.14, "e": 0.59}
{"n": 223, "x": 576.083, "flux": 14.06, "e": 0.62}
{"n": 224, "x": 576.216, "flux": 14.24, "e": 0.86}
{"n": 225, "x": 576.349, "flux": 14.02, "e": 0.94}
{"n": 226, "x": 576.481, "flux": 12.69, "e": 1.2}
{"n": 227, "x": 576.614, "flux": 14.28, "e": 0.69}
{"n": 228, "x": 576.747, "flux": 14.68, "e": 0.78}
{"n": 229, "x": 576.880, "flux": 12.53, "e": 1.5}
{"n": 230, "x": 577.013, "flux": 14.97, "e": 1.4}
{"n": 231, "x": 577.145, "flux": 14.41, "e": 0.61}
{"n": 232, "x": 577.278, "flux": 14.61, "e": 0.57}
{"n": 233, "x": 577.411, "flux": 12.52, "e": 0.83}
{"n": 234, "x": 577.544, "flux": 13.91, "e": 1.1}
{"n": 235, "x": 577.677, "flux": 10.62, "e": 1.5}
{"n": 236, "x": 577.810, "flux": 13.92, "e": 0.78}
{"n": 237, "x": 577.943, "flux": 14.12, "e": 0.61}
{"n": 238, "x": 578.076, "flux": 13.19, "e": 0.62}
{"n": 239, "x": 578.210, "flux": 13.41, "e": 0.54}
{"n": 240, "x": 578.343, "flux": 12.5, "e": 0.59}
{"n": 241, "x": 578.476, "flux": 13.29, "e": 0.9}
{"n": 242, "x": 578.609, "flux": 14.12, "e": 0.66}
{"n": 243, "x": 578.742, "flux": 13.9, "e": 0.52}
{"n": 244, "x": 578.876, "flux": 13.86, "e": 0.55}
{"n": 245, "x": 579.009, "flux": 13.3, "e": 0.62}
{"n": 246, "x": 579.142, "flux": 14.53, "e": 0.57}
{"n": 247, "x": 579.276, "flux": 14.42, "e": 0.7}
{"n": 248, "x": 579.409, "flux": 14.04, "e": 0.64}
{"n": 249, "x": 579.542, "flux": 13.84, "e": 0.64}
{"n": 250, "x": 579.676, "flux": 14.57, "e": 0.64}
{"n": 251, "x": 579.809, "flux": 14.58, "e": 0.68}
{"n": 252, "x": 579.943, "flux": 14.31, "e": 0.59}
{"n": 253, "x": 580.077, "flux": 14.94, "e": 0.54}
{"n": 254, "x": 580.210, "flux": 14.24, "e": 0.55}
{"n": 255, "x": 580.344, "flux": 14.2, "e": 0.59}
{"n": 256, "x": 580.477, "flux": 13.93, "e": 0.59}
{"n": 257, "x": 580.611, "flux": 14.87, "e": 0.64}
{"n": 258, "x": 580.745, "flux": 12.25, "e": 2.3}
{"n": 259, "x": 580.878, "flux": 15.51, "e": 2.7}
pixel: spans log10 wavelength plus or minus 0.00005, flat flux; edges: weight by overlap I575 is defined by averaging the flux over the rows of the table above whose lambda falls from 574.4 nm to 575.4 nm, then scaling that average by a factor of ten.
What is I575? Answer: 140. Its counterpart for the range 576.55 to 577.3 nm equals 142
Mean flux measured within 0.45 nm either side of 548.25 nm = 13.8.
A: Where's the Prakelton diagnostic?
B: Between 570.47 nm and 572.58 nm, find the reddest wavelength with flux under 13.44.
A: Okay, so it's 572.118 nm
